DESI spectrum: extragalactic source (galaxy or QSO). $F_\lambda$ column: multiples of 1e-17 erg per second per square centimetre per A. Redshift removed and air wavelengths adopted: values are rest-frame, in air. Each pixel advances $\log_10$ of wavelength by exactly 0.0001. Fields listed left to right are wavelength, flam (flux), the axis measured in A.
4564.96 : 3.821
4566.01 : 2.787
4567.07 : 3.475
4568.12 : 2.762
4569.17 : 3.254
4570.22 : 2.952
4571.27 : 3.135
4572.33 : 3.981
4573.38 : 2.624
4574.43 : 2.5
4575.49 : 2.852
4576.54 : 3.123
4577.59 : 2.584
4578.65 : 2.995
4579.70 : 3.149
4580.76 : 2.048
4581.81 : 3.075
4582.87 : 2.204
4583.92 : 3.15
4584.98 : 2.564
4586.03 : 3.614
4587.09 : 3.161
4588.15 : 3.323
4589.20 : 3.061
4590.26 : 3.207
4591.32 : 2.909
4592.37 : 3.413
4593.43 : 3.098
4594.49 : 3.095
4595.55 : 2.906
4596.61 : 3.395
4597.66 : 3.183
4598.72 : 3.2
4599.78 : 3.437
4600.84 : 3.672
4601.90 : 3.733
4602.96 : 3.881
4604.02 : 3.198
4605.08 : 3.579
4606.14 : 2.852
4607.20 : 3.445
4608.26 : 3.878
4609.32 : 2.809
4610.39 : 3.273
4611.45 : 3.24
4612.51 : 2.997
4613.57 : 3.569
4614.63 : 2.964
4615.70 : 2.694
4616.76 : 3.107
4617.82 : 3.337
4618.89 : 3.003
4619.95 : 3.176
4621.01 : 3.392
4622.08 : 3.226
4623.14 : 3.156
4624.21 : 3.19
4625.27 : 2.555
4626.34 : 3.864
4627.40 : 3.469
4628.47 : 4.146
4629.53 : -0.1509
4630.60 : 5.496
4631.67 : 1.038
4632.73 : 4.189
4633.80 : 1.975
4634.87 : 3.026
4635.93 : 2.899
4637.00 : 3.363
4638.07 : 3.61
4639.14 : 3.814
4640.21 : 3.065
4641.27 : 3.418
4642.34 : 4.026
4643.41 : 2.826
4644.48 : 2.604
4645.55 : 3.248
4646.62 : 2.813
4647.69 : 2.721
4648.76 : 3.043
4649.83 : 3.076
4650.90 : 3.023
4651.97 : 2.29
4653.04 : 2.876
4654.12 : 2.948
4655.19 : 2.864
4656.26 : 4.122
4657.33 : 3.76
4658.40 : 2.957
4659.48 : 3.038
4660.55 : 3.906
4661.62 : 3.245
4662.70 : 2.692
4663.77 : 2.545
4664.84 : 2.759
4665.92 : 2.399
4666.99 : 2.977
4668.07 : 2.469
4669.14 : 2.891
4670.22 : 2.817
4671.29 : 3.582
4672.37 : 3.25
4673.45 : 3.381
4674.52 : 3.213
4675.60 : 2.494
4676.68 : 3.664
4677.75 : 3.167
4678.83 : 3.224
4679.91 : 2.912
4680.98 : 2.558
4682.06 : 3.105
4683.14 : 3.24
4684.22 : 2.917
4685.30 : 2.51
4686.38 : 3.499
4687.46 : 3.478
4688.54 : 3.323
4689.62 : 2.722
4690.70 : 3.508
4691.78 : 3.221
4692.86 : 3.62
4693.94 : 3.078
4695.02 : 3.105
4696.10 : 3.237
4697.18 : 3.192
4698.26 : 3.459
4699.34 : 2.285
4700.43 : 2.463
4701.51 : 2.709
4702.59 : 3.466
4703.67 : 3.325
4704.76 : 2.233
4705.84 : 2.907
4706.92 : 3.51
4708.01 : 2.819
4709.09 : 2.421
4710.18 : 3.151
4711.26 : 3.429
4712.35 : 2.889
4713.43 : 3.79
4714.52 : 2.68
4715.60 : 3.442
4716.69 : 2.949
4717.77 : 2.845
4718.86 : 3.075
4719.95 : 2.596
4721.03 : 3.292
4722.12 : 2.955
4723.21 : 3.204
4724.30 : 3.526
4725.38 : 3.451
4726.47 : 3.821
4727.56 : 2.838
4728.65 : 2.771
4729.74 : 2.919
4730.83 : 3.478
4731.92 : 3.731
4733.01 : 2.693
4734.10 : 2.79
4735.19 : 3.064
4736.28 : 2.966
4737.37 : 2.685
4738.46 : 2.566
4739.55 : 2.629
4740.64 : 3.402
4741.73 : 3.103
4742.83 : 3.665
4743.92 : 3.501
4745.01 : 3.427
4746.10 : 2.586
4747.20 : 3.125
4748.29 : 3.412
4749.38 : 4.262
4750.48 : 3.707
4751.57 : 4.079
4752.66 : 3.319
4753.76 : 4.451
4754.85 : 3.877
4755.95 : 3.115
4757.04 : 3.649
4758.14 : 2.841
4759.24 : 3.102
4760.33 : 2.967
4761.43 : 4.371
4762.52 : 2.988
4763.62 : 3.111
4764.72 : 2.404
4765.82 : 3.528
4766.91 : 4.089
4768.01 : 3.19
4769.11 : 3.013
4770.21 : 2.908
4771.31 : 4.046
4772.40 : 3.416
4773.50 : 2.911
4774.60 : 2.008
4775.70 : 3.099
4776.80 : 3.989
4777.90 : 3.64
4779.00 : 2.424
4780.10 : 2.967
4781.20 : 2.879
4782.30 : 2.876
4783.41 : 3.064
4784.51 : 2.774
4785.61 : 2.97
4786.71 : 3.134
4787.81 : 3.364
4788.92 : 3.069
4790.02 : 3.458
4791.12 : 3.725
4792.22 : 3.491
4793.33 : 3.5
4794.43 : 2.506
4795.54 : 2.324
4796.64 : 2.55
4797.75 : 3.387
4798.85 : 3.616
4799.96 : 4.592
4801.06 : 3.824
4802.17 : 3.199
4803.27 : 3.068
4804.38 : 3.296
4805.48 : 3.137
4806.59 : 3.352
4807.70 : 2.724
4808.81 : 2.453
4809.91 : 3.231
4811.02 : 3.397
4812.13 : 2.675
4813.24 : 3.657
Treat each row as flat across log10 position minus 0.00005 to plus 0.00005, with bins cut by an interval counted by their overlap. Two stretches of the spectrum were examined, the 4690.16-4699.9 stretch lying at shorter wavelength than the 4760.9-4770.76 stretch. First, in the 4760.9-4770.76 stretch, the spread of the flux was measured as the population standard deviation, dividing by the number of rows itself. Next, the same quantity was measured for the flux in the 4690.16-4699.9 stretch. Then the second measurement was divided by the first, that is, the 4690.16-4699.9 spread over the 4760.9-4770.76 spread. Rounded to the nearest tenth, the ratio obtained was 0.6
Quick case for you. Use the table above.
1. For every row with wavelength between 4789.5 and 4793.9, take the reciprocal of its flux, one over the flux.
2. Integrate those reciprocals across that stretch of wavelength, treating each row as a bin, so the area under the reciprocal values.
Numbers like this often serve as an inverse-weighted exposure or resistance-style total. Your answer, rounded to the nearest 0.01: 1.25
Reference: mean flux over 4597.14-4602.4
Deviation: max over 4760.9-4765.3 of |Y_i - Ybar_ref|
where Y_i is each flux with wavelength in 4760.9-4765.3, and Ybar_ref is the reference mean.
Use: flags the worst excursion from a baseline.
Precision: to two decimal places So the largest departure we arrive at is 1.04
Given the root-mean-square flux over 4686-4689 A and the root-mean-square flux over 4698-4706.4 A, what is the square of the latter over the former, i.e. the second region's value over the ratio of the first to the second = 2.4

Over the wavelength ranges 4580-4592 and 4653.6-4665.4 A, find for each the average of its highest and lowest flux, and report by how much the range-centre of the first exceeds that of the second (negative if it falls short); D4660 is -0.50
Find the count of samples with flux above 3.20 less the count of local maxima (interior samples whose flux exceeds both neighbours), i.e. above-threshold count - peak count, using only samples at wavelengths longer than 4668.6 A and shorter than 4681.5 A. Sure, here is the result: 2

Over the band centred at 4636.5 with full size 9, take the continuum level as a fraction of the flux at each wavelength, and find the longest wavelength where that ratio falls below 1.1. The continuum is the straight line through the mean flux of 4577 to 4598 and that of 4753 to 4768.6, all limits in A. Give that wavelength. 4640.21 A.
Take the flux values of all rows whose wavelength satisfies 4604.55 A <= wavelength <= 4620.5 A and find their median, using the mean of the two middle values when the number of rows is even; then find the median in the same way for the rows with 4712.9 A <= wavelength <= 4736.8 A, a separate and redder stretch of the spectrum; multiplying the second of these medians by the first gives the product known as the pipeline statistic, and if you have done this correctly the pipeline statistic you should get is 9.58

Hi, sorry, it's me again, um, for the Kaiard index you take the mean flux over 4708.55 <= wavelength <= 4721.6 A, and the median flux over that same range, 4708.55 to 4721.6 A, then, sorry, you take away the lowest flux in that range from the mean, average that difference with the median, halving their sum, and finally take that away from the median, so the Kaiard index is 1.19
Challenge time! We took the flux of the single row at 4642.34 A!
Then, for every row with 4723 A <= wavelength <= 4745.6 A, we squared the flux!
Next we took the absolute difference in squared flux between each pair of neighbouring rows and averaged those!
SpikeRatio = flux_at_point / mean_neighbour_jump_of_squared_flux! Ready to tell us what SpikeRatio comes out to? 1.9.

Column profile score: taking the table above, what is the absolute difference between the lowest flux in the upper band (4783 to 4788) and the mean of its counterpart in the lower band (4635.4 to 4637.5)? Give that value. 0.36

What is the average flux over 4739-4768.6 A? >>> 3.40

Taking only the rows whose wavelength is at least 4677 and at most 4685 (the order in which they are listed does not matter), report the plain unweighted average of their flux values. 3.02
